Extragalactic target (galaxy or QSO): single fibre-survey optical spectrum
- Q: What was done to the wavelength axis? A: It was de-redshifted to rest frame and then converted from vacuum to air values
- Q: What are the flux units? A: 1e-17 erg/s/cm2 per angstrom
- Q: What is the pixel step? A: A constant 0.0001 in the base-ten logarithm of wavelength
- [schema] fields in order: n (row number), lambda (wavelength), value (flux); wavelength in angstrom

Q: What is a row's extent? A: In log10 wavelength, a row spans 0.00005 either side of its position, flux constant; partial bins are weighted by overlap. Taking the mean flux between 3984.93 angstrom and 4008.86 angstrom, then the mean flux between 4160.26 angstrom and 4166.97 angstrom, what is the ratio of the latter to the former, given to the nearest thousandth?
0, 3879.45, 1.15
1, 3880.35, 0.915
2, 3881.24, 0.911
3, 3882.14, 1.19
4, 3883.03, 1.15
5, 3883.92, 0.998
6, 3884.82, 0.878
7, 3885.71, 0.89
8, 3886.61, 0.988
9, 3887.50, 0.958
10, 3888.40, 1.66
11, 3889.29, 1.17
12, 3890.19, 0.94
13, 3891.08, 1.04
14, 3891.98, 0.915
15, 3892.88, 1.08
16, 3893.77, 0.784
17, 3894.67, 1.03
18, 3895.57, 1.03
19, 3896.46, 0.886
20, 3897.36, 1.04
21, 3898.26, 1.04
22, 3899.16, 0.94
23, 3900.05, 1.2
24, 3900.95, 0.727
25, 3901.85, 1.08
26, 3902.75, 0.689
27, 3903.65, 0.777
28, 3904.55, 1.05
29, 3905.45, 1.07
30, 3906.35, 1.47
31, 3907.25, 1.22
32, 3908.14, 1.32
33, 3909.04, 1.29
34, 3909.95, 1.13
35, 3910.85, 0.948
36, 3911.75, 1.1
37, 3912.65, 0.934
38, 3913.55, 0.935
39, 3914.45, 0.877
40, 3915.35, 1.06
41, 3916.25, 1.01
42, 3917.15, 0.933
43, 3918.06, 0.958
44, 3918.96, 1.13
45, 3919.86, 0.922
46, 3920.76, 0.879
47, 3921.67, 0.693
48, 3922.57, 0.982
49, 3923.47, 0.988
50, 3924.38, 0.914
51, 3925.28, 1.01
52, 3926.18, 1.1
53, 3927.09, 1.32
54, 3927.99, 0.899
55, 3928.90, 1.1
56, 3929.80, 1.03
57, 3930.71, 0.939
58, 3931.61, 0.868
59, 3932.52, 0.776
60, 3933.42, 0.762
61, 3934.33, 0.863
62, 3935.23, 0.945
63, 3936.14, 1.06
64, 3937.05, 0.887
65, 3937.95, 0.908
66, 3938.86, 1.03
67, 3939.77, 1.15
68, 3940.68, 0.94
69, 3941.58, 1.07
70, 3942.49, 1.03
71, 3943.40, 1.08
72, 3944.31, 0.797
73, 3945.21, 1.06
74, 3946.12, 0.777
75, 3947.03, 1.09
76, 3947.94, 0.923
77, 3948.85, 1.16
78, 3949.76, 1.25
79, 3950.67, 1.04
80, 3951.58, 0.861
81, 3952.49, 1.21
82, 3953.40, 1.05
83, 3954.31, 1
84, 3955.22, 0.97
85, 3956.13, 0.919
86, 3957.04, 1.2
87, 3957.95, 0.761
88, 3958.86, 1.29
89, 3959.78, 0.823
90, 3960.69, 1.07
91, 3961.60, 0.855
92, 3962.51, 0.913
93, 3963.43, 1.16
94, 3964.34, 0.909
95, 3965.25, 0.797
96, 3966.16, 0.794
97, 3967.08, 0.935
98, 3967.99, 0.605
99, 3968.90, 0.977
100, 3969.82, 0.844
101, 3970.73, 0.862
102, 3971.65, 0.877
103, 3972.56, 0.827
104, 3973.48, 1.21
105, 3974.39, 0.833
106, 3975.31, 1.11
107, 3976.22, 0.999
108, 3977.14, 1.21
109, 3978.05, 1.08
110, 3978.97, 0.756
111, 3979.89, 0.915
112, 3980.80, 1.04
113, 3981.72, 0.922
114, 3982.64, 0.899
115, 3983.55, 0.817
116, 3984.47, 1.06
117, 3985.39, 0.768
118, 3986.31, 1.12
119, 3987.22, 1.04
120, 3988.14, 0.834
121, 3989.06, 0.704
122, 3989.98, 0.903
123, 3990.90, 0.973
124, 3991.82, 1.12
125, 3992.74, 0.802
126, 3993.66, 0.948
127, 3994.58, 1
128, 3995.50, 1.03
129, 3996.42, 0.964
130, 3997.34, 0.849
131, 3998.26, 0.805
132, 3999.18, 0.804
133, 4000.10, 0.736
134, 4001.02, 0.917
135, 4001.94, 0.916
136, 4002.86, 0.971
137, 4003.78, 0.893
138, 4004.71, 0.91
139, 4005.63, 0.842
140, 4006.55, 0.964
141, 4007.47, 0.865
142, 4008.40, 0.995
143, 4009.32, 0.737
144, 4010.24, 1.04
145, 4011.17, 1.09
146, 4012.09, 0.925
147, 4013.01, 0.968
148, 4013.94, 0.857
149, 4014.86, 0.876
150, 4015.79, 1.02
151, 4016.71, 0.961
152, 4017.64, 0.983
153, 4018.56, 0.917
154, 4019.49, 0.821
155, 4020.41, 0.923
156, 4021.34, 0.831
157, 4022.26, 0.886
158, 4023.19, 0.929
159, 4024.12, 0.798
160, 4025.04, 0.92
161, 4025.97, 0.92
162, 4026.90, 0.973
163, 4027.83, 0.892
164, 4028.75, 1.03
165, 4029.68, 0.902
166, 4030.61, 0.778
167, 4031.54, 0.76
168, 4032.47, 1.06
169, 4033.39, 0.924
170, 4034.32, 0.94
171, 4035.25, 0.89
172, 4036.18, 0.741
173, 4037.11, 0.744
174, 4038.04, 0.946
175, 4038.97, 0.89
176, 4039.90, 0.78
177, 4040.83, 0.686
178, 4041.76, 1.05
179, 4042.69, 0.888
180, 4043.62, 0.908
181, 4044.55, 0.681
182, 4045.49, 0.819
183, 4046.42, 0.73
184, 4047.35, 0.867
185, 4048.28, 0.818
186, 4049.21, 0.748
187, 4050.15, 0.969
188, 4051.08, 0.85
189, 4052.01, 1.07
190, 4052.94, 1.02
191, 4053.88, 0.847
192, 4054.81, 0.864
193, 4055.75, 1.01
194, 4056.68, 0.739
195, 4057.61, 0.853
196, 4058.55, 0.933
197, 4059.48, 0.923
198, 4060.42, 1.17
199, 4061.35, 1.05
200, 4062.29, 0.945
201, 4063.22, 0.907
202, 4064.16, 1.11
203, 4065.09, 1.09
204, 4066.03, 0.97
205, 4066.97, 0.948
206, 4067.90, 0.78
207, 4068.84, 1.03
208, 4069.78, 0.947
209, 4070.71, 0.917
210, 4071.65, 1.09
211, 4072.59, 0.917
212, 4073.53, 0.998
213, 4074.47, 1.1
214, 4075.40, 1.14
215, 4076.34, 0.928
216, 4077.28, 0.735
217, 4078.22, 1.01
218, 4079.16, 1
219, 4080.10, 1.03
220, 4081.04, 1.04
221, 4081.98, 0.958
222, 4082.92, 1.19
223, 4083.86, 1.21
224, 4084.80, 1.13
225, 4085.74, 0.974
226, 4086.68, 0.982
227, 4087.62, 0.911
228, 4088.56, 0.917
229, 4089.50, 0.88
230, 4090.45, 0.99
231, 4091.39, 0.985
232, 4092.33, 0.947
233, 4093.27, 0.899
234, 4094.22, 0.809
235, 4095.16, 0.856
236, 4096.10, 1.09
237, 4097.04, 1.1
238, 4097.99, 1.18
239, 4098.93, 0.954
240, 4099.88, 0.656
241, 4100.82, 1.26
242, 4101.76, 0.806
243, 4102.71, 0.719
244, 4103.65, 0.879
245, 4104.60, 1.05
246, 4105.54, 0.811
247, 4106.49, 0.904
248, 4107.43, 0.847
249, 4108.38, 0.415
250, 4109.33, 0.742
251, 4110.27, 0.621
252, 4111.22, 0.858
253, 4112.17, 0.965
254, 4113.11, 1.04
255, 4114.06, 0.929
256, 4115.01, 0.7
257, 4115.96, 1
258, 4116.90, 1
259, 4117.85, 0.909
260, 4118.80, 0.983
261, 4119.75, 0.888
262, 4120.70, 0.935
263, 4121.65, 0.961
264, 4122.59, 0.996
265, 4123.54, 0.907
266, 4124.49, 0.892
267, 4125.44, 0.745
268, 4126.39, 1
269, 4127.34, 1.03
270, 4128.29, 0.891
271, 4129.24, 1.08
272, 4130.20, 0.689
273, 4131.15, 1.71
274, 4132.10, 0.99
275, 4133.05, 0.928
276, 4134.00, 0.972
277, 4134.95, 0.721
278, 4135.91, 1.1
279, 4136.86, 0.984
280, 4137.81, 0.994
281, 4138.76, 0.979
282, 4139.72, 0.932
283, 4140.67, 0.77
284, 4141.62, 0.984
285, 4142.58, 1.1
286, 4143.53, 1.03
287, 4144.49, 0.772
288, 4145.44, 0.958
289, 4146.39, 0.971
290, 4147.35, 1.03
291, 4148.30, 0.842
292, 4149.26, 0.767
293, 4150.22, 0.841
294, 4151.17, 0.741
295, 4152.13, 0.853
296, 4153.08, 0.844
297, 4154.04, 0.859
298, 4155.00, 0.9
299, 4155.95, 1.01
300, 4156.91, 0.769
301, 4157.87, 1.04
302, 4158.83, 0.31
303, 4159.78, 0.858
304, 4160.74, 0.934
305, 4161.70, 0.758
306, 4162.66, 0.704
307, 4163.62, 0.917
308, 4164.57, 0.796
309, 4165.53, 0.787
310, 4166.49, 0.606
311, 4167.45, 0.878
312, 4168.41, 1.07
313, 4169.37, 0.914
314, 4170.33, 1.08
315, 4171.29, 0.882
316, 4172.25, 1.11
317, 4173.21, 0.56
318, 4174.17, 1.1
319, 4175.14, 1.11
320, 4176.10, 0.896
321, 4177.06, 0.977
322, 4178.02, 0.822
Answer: 0.863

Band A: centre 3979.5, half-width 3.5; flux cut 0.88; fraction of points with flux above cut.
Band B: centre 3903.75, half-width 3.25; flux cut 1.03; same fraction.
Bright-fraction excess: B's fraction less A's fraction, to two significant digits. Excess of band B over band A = -0.30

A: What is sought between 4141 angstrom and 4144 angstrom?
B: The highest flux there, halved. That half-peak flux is 0.55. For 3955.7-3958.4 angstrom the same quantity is 0.60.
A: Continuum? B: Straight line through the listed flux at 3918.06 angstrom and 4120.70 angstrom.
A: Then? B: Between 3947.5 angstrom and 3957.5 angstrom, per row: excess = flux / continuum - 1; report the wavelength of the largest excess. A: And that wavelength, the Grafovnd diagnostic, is 3949.76 angstrom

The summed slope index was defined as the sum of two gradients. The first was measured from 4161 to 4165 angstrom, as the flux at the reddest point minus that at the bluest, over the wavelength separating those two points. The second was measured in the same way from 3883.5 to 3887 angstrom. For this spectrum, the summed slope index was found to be 0.01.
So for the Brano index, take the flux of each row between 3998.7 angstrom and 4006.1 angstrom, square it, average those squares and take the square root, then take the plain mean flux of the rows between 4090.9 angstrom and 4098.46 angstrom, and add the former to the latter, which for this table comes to 1.86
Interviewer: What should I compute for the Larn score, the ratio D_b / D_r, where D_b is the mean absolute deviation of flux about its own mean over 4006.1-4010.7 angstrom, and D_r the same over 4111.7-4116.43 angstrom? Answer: 1.1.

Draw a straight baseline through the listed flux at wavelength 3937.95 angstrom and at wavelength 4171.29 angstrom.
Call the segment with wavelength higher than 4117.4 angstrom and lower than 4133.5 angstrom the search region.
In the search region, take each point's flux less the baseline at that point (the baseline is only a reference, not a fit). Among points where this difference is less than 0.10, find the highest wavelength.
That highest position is 4133.05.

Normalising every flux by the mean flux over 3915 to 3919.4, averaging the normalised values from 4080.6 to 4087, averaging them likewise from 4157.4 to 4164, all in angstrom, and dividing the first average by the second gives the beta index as 1.36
